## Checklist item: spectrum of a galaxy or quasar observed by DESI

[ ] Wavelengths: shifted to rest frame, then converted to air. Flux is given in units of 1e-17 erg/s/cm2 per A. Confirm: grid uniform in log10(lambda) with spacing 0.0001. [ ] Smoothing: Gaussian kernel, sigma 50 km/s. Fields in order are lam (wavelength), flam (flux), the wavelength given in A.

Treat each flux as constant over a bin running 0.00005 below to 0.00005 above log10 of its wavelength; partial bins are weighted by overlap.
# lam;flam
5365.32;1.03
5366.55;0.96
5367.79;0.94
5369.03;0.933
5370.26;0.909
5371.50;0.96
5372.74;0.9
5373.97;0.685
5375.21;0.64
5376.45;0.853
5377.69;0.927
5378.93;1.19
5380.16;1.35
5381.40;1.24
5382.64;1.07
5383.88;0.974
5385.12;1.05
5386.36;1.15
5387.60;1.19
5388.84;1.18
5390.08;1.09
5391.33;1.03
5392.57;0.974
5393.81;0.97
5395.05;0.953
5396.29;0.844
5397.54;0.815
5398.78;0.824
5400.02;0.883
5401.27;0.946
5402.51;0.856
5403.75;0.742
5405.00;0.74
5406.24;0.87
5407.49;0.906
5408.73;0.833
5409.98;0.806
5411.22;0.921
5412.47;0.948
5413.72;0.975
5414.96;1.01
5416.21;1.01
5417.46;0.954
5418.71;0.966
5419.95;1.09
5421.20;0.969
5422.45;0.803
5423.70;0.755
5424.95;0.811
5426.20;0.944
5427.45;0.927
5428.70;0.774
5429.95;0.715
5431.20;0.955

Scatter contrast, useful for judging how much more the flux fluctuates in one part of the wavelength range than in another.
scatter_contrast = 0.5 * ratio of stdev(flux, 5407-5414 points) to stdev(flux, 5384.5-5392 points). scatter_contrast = 0.48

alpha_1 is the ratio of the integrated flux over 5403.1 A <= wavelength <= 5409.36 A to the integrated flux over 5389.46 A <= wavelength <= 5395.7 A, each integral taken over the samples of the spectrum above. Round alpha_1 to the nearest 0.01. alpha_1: 0.82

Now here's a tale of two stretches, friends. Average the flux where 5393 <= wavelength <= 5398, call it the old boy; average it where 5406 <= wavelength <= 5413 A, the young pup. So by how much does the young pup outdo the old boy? 0.0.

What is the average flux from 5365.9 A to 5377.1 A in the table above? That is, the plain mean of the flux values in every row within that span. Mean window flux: 0.86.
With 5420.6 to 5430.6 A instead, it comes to 0.84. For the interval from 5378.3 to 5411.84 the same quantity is 0.98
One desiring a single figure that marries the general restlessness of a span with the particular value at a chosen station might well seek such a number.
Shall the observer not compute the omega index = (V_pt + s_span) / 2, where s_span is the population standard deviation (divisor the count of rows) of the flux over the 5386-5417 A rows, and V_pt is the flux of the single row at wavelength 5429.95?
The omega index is 0.418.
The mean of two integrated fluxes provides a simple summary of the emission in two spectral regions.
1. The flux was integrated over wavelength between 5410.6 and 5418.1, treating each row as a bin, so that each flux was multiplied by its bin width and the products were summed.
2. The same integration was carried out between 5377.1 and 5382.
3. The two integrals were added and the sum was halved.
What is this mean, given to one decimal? 6.5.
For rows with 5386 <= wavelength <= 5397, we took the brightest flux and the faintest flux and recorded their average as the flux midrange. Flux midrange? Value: 1.02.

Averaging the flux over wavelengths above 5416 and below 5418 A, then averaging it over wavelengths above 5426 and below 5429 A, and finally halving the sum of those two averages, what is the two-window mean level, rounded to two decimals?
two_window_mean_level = 0.93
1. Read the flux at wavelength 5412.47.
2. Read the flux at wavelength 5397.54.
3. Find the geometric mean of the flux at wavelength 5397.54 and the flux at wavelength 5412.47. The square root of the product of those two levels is 0.88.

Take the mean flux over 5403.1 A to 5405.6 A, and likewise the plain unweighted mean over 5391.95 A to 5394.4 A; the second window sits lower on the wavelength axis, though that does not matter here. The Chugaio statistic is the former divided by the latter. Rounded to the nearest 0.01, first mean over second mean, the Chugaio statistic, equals 0.76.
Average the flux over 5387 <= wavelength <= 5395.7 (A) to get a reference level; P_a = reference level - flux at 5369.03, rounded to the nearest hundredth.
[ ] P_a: 0.12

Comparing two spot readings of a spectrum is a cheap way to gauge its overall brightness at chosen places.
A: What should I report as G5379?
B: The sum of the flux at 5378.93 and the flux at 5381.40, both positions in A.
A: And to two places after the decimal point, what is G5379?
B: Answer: 2.43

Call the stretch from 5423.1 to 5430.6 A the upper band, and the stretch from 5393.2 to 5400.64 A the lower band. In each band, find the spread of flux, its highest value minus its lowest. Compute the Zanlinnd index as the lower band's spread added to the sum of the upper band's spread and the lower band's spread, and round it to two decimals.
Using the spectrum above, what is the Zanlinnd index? 0.54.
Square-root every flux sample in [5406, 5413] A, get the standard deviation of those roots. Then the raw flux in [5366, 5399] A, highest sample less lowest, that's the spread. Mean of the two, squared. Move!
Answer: 0.14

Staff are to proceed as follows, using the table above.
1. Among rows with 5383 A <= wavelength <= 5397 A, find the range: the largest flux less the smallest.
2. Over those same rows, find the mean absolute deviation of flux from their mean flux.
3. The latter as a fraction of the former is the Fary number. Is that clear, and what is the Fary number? 0.250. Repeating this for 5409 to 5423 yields 0.204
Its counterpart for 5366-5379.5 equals 0.172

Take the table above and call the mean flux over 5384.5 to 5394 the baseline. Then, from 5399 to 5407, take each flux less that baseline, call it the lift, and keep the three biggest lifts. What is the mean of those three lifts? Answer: -0.18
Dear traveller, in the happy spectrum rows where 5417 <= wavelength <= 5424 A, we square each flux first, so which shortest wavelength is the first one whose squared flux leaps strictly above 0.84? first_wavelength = 5417.46 A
